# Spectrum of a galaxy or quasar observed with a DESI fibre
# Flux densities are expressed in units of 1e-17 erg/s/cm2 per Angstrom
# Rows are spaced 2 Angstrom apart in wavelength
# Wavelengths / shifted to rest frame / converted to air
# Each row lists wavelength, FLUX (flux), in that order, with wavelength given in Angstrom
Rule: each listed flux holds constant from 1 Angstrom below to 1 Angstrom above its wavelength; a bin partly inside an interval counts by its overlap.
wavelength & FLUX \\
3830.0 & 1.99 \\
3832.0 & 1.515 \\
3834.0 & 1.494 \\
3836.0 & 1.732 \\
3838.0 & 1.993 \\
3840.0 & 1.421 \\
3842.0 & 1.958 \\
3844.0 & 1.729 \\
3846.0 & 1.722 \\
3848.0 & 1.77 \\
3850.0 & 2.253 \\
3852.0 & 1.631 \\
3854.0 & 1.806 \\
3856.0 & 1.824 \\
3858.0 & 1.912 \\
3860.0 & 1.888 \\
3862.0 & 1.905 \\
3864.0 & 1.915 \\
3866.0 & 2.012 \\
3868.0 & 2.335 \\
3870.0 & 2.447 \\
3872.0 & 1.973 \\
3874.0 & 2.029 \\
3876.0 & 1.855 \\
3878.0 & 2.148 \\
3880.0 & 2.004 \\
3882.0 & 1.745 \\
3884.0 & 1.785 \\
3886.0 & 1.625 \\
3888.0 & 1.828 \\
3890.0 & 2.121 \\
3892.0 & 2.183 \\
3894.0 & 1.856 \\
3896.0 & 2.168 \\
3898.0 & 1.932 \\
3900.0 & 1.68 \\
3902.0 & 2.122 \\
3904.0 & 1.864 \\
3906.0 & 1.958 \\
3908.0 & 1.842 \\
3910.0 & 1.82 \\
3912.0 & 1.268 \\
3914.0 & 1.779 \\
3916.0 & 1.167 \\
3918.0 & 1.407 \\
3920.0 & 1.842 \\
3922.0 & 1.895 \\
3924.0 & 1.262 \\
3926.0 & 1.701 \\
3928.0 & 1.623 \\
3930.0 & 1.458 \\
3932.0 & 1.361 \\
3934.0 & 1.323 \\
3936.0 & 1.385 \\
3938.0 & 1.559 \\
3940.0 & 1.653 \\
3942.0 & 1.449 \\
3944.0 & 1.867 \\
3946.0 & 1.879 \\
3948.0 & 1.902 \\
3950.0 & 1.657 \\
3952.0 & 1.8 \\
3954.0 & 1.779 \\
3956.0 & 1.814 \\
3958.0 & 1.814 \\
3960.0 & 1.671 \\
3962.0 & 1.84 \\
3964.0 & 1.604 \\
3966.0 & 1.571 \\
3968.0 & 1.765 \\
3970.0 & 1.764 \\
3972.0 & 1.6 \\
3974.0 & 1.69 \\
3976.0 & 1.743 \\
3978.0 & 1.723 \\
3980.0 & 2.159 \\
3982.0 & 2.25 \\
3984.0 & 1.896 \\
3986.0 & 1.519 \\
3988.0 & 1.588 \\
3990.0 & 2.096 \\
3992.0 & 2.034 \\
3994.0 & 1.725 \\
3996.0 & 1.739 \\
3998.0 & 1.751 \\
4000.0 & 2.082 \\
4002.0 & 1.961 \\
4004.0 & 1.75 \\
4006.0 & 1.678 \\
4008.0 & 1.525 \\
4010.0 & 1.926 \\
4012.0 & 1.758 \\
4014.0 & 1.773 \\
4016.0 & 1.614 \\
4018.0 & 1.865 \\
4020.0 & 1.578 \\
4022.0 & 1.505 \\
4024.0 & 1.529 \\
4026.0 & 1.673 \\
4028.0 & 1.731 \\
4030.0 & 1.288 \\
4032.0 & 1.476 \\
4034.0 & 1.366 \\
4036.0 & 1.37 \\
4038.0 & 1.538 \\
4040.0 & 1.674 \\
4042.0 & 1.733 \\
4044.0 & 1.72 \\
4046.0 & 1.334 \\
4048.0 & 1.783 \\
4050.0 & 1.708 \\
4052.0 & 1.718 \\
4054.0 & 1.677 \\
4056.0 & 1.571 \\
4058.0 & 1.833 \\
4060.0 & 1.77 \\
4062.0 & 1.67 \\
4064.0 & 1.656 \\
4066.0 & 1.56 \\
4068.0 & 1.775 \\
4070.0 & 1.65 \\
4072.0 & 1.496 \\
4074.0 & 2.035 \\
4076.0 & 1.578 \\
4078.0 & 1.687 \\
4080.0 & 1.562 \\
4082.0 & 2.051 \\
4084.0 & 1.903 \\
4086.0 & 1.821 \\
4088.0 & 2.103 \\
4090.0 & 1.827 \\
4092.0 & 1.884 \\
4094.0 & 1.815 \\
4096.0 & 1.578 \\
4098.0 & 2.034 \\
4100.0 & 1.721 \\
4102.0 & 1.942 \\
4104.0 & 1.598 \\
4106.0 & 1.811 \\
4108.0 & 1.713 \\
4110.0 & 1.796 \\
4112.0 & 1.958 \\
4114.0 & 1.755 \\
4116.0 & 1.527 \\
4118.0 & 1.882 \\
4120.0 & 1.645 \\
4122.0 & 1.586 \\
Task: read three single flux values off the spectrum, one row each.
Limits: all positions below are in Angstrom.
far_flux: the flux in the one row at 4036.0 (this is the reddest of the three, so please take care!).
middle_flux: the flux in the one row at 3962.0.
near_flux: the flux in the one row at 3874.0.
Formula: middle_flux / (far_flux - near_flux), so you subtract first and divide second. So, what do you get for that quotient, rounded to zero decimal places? -3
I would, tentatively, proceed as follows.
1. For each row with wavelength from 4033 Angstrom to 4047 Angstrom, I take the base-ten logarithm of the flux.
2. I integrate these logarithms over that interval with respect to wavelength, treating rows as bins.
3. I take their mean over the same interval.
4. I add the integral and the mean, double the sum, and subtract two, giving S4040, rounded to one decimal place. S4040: 3.5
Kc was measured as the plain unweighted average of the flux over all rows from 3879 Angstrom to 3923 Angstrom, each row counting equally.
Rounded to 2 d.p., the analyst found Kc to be 1.81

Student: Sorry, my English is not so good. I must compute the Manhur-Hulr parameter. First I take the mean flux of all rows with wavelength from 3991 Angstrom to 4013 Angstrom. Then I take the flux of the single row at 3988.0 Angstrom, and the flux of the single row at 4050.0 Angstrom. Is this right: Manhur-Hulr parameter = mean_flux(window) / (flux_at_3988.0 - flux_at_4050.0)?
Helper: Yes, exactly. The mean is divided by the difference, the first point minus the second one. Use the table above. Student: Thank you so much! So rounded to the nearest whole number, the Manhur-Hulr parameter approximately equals -15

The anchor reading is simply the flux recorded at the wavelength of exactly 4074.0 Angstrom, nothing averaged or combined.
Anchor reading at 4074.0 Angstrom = 2.035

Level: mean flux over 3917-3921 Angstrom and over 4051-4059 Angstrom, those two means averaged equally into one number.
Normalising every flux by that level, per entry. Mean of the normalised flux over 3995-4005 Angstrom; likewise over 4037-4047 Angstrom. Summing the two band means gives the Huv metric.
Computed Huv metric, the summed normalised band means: 2.08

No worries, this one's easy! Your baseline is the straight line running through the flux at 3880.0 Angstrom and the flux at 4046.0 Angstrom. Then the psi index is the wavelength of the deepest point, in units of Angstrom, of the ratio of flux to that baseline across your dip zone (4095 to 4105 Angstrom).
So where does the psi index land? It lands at 4096.0 Angstrom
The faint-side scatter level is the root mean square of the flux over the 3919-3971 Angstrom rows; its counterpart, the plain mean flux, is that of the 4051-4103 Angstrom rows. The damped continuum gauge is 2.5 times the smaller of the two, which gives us 4.18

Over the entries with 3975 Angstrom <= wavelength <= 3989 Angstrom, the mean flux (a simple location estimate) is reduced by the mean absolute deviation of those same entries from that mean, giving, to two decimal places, 1.62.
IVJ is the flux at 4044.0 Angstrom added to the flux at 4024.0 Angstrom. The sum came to 3.2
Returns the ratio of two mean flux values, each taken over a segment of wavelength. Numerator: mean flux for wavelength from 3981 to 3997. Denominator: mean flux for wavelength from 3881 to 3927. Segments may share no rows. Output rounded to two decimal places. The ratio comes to 1.04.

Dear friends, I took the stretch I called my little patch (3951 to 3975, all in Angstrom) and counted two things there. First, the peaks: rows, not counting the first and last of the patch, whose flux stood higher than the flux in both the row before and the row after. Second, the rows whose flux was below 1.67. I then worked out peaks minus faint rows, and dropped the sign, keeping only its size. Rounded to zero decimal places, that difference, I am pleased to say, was 1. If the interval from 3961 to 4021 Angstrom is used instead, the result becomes 0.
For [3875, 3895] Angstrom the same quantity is 2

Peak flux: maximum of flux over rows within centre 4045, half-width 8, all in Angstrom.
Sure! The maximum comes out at 1.783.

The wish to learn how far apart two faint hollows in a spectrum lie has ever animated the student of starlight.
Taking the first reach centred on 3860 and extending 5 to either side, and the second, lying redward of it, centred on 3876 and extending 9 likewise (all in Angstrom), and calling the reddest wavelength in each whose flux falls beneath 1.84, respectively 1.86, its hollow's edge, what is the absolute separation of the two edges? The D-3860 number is 28 Angstrom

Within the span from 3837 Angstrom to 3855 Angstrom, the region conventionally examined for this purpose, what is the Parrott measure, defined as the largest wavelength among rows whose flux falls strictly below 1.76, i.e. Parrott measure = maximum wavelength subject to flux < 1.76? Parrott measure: 3852.0 Angstrom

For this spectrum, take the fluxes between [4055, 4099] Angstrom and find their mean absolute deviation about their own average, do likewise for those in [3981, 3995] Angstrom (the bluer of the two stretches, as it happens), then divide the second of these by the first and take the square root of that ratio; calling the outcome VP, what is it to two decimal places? 1.22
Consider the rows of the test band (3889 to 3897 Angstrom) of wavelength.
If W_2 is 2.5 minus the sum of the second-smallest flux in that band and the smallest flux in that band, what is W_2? -1.48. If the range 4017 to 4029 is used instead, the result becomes -0.53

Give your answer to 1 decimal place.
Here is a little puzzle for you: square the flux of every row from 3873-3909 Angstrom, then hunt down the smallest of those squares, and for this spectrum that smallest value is 2.6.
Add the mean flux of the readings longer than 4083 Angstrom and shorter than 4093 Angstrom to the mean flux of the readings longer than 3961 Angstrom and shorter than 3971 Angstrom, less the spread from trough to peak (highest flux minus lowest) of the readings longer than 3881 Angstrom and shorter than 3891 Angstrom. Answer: 3.12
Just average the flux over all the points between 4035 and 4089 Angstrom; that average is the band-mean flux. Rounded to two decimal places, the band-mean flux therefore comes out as 1.70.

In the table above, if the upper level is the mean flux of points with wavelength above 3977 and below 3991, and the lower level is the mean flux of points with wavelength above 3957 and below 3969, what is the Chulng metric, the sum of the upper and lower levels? 3.60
